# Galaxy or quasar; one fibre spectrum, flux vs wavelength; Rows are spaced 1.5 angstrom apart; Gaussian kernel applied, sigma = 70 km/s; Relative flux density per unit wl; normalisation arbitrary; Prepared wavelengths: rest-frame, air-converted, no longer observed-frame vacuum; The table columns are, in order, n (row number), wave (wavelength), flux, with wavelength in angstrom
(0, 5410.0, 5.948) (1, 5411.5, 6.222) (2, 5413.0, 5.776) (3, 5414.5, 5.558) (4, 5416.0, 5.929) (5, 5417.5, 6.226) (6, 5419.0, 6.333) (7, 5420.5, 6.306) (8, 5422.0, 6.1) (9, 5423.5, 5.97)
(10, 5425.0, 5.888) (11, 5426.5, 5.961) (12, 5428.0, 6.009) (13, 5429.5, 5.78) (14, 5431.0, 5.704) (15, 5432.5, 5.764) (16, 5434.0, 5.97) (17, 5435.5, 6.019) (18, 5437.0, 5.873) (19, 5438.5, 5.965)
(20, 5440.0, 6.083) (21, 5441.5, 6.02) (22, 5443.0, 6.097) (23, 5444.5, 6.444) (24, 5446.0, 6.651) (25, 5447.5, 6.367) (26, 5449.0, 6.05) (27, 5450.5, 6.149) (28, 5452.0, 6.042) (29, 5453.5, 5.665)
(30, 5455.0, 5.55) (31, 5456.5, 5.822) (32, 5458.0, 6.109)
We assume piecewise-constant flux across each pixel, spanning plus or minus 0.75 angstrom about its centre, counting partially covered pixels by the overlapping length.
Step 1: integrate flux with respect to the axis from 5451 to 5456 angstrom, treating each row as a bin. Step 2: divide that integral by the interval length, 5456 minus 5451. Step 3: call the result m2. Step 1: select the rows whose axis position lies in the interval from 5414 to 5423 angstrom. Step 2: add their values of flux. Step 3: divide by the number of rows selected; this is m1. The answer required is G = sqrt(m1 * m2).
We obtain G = 5.92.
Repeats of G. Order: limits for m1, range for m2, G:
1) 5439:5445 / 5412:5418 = 6.01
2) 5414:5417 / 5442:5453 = 5.99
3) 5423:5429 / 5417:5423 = 6.09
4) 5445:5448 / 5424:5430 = 6.21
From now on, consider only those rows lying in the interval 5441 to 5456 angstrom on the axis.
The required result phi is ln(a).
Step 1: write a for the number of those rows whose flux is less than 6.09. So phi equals 1.61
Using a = 5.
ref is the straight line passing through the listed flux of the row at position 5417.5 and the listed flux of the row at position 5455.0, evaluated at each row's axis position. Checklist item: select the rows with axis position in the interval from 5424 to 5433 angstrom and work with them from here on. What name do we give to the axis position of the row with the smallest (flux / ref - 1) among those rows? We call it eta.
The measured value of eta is 5431.0 angstrom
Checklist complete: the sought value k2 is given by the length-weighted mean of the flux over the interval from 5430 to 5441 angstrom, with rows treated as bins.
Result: 5.91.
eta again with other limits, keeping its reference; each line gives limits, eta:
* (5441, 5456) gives 5455.0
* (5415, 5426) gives 5416.0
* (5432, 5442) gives 5432.5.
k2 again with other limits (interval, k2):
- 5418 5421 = 6.31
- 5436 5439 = 5.92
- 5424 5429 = 5.94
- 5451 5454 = 5.89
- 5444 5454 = 6.20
